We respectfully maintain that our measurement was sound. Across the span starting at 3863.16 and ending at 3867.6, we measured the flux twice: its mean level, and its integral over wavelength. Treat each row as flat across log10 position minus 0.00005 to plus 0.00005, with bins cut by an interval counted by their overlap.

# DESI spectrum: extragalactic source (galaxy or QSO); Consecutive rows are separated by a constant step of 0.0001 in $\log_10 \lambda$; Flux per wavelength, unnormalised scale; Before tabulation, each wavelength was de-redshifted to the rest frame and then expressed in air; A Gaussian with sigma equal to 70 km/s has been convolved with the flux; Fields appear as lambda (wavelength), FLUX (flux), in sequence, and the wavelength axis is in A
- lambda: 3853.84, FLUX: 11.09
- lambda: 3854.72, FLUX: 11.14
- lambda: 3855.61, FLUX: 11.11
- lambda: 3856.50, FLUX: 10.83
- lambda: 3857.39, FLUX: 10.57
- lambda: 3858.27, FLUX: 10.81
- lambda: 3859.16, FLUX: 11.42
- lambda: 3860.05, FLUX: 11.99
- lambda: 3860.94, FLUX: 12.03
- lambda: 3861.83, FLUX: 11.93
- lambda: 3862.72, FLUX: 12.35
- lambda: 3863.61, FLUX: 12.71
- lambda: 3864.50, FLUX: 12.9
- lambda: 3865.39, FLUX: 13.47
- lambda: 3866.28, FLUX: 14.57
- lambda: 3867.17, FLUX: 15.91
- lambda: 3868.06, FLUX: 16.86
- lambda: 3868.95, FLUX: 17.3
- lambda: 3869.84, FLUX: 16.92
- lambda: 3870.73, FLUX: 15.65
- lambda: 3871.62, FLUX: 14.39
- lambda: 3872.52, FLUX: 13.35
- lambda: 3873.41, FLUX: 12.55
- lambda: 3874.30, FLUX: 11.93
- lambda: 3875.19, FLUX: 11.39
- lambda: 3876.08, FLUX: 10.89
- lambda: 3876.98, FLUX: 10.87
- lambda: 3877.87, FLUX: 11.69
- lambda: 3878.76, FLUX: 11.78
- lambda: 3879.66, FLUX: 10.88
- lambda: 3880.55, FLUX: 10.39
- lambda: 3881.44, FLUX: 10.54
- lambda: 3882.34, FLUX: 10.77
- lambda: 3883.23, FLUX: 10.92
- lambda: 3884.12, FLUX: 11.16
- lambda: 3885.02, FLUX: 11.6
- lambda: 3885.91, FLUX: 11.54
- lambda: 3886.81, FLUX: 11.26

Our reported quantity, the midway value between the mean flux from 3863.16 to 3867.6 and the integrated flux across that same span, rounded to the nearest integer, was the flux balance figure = 38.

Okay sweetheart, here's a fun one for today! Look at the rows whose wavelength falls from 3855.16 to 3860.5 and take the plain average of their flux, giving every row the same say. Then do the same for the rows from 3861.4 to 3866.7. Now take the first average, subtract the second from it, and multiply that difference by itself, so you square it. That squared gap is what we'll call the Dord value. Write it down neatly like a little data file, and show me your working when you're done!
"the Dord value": 3.5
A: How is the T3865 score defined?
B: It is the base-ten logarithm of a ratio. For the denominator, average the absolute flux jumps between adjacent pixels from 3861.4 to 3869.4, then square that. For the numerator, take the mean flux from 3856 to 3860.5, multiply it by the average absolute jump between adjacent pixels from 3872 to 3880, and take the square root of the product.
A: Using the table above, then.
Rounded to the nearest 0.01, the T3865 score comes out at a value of 0.73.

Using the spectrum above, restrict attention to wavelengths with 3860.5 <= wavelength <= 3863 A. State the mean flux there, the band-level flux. 12.1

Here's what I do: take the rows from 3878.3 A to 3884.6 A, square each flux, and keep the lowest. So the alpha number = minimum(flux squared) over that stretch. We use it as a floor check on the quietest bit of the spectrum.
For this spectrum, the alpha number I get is 108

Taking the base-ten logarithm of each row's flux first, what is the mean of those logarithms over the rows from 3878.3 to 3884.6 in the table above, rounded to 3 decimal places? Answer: 1.038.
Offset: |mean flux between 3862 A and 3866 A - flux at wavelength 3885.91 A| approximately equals 1.3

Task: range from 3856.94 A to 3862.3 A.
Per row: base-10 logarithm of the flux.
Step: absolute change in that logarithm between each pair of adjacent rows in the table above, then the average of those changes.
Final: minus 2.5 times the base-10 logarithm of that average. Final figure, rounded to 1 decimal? 4.8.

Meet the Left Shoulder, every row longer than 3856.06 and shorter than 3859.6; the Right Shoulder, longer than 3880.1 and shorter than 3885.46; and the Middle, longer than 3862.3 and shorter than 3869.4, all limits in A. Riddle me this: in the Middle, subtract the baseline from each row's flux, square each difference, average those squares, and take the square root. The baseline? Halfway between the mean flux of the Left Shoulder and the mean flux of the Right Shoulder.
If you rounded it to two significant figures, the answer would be 4.0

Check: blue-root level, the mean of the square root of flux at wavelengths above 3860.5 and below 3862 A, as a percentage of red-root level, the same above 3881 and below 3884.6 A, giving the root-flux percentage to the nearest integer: 105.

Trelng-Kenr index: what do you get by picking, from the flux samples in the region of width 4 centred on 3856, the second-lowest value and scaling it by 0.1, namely 1.08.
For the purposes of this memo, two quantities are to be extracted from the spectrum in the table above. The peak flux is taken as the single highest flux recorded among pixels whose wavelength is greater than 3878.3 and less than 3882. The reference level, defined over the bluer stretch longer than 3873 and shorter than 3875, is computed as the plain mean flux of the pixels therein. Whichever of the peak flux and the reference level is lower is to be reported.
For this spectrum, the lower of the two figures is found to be 11.8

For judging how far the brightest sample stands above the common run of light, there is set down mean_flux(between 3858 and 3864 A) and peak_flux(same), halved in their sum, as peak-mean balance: 12.3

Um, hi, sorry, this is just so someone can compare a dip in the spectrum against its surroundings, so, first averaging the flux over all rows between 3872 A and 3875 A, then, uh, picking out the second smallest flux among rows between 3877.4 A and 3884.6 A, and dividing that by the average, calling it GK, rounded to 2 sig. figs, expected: 0.84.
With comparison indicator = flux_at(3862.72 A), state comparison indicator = 12.35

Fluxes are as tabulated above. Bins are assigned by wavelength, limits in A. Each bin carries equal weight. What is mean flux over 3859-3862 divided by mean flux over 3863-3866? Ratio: 0.91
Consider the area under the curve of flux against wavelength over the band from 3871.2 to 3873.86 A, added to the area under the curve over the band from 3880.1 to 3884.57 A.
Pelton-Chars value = 84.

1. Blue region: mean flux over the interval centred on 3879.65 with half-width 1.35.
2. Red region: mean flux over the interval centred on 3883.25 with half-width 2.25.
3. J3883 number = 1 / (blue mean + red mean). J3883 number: 0.0454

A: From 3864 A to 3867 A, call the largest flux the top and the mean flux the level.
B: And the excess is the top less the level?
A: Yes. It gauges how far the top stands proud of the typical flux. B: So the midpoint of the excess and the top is 7.7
